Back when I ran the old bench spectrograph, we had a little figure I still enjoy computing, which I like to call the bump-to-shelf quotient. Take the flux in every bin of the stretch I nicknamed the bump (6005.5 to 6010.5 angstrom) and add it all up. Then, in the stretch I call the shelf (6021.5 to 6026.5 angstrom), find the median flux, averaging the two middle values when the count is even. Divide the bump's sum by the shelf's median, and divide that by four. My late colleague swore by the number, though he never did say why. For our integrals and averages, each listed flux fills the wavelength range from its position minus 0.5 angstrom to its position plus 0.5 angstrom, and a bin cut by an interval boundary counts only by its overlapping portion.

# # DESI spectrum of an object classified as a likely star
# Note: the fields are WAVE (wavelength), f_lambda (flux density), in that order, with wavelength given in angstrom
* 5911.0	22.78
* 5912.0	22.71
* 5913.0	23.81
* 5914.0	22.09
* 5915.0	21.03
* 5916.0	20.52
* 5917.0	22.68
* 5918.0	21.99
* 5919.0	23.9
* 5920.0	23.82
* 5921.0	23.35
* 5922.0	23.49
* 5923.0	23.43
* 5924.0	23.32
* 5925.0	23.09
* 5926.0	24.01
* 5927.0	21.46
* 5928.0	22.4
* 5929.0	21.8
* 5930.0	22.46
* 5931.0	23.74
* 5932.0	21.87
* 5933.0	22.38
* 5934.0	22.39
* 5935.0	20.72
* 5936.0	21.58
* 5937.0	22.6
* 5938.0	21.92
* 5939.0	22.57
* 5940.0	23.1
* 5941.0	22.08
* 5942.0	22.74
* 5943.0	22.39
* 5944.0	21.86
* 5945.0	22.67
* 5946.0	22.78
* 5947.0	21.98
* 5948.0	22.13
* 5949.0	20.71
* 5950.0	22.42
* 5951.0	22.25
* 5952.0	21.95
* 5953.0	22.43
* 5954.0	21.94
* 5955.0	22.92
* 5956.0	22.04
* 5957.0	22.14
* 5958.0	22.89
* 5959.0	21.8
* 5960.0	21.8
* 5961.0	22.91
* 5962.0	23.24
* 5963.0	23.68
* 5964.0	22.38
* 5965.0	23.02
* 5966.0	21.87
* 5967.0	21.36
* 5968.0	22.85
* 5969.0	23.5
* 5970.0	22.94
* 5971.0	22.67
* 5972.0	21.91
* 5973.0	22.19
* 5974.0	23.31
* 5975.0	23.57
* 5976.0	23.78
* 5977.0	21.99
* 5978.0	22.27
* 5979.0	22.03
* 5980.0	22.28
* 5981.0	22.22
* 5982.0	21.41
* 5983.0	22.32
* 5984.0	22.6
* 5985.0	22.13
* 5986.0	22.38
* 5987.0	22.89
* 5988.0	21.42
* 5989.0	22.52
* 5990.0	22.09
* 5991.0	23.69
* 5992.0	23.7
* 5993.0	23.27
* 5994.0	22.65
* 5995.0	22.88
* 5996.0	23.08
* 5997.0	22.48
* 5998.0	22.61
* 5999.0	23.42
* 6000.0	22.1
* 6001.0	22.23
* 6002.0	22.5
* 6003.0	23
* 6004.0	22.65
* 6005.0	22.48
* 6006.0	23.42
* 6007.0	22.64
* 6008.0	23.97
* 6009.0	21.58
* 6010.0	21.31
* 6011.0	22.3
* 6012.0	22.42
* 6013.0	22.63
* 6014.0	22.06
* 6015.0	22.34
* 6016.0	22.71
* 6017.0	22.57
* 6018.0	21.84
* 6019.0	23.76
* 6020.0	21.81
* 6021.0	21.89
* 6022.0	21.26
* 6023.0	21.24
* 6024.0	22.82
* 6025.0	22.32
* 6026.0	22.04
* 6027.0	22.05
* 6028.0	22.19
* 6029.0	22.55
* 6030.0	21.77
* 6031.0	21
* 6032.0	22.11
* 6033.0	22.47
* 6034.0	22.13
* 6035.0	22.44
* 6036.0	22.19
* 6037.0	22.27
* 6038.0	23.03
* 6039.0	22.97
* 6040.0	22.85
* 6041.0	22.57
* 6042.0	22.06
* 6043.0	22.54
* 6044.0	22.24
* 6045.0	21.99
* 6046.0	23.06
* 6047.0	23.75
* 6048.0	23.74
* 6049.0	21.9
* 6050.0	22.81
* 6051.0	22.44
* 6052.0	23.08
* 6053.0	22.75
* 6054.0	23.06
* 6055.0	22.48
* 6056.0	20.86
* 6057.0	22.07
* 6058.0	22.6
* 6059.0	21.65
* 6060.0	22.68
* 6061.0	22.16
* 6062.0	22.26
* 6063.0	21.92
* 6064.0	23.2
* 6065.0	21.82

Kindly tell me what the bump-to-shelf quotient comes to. 1.28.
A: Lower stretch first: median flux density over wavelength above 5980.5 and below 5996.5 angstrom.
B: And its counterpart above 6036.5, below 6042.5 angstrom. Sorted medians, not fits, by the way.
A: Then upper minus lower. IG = 0.15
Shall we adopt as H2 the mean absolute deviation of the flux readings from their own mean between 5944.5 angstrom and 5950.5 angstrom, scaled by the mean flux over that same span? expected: 0.023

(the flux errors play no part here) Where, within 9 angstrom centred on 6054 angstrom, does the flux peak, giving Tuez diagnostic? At 6052.0 angstrom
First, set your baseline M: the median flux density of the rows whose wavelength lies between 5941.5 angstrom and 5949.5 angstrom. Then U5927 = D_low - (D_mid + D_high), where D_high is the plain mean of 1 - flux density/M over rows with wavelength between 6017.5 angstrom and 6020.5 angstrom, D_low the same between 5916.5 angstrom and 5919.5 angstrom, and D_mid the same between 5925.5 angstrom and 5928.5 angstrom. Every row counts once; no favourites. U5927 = 0.00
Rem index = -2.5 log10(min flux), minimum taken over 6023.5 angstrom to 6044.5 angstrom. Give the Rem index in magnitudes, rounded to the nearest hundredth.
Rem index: -3.31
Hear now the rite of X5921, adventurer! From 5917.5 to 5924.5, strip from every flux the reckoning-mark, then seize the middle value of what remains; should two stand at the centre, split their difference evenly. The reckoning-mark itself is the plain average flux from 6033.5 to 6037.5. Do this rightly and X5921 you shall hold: 1.2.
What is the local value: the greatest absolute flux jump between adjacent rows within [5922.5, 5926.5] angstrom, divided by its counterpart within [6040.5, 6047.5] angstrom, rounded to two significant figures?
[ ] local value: 0.86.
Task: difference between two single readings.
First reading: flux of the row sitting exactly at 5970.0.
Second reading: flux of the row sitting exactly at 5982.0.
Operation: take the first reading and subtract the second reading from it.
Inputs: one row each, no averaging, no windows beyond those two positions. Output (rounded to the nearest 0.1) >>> 1.5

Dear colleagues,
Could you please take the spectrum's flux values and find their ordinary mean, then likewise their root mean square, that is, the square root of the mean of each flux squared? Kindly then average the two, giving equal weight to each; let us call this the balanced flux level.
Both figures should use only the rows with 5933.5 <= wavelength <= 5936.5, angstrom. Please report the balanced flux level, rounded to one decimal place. 21.6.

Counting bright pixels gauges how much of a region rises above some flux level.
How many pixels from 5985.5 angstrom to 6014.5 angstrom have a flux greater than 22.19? 23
